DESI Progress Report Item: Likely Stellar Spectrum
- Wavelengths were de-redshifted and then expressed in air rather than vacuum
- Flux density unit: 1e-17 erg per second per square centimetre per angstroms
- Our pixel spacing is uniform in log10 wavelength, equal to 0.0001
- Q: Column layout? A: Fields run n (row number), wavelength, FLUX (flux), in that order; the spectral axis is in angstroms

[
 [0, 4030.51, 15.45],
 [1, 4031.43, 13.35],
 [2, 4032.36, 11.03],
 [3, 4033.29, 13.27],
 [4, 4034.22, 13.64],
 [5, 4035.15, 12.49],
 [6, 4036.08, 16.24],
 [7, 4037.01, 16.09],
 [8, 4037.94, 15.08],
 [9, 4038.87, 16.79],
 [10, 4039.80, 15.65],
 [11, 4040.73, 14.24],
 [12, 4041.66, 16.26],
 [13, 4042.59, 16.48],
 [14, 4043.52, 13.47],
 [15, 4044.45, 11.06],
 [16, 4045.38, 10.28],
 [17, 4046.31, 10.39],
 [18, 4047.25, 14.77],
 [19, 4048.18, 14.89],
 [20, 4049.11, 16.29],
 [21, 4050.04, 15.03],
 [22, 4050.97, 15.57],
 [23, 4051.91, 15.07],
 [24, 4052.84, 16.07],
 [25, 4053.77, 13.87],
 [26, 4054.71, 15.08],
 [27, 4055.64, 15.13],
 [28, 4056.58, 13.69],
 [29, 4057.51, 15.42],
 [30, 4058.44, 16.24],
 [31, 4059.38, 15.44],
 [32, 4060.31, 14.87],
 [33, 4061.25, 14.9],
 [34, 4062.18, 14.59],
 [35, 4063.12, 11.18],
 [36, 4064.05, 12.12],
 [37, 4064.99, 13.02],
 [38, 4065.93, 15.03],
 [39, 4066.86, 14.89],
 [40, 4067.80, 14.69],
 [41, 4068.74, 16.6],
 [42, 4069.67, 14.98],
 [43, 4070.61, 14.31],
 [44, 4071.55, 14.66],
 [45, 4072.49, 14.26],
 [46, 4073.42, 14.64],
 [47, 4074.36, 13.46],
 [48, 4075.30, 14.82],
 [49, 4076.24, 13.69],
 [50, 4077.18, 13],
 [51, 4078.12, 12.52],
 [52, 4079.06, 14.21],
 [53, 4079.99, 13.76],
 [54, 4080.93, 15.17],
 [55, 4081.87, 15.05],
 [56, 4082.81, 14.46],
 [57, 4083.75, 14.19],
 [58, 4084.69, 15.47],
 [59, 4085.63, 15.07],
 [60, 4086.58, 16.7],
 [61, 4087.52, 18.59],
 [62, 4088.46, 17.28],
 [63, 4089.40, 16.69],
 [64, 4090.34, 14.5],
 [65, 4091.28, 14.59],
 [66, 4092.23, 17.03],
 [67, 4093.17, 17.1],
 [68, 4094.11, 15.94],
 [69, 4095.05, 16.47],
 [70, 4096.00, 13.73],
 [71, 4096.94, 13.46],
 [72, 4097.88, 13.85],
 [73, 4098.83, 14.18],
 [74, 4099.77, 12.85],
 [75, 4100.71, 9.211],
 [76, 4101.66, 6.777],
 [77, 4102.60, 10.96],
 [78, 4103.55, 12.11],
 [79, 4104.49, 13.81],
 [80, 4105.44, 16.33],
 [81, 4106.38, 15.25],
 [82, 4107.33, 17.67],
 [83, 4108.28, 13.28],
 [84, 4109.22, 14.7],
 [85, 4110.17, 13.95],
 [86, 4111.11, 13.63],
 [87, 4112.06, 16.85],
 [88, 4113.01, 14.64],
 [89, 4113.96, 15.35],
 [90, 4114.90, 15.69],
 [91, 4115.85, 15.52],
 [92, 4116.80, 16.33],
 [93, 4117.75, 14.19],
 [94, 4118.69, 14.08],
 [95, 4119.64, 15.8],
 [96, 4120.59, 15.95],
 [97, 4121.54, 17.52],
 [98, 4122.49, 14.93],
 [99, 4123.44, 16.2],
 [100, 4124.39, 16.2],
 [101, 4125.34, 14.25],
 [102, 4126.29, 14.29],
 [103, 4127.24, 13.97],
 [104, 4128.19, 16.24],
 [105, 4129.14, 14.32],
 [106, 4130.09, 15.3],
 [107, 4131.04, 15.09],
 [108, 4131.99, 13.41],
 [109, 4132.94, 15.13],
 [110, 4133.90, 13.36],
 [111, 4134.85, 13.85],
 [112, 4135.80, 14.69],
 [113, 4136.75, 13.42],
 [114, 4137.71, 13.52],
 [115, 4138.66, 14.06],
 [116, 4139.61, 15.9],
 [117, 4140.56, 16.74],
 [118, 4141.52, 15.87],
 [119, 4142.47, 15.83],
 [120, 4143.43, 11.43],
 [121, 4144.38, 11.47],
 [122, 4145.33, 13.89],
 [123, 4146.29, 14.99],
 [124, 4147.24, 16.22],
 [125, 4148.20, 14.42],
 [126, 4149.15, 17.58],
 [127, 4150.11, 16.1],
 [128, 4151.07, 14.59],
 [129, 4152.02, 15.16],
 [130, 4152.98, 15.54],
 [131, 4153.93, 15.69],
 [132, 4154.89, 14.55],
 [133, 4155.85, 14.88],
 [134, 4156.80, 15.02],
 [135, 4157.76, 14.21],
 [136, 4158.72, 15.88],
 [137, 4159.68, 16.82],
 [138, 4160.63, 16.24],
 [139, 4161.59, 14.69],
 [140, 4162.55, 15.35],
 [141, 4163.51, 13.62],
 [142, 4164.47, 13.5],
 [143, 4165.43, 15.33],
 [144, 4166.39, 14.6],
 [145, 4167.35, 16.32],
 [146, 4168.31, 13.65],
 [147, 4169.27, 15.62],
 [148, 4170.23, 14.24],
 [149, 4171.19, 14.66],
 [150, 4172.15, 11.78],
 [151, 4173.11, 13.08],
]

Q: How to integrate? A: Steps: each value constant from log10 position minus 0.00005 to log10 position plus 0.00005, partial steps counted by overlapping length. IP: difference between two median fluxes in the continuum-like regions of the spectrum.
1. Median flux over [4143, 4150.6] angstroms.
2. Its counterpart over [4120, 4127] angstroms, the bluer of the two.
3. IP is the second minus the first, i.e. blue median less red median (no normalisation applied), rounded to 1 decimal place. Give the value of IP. 1.2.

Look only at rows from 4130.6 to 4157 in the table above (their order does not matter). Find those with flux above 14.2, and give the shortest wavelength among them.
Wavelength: 4131.04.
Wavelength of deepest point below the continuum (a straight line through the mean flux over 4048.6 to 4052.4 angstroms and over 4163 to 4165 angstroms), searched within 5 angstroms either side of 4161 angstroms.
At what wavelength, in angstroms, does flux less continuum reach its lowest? 4164.47 angstroms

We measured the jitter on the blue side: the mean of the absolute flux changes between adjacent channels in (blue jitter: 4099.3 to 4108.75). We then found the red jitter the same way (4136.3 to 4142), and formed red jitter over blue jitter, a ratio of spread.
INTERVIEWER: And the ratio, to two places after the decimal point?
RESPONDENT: 0.32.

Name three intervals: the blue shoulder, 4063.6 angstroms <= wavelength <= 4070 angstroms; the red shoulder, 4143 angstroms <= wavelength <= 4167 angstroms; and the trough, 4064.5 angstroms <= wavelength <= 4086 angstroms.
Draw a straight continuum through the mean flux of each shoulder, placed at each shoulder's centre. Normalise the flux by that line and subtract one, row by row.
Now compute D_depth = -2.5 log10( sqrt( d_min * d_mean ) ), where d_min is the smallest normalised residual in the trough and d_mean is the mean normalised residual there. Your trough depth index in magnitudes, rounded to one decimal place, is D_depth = 3.9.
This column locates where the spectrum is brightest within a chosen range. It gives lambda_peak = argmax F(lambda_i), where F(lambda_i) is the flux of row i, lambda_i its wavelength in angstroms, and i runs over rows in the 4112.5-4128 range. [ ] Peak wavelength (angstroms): 4121.54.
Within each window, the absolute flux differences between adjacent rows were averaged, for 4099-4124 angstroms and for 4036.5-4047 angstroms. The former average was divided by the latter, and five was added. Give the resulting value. 6.25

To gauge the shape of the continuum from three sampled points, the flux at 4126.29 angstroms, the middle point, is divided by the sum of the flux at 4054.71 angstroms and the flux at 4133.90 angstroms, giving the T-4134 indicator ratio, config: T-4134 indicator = 0.502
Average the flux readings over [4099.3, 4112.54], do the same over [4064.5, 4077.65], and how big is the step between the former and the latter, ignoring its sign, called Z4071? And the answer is 1.0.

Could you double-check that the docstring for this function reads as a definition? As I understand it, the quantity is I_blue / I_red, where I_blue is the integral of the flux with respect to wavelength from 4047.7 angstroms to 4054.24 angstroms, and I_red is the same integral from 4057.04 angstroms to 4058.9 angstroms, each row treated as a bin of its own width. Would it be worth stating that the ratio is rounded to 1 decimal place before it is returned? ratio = 3.4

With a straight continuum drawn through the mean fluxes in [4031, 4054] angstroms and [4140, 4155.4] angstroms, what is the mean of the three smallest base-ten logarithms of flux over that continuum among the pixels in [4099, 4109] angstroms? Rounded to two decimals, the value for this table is -0.22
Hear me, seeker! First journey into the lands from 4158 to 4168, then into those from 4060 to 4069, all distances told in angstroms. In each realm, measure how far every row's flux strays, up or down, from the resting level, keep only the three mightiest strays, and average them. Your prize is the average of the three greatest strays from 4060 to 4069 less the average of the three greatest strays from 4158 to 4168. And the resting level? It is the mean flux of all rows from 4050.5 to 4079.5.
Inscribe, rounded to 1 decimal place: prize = 0.6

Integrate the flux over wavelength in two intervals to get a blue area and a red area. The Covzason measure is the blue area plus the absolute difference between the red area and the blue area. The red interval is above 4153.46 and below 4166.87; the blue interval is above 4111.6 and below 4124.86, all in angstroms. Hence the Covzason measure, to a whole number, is 214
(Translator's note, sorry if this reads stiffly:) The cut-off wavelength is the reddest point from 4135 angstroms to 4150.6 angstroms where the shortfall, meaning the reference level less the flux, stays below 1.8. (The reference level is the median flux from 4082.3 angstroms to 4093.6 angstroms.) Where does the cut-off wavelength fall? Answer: 4150.11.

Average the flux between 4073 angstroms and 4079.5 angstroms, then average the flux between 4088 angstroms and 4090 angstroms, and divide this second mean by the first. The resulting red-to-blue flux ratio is 1.23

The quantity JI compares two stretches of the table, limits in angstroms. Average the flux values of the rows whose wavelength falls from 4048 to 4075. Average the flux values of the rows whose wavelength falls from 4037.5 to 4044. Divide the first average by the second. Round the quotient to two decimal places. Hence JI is 0.95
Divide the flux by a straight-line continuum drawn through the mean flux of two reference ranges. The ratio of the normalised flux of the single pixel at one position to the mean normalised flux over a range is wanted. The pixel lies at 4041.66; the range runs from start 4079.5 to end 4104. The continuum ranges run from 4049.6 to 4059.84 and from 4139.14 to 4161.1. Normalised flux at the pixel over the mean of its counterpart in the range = 1.13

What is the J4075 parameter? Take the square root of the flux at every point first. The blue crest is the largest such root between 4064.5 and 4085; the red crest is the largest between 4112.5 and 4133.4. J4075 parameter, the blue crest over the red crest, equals 0.97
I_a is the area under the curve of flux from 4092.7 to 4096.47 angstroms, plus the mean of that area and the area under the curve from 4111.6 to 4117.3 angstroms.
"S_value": 134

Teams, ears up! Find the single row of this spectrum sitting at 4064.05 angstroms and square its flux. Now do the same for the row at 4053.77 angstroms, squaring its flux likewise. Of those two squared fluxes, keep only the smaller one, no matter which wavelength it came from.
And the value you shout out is 147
